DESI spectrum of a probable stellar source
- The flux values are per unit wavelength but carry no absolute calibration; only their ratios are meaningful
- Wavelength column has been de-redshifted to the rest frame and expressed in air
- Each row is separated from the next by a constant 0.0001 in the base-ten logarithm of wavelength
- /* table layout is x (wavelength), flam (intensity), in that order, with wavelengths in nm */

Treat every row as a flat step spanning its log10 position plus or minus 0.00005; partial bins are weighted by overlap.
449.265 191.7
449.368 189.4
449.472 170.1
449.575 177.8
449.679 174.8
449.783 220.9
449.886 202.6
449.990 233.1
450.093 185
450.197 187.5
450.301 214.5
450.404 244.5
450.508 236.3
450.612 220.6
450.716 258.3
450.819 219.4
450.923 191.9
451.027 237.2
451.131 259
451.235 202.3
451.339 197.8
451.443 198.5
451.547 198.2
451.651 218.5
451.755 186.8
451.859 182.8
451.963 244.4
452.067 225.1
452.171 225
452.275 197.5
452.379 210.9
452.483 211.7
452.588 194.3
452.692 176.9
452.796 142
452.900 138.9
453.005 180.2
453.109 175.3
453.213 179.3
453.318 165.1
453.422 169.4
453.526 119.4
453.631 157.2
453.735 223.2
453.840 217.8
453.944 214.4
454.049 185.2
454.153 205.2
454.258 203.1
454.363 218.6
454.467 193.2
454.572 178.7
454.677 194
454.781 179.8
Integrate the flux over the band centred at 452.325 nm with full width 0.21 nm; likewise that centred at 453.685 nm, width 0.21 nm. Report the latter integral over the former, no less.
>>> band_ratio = 0.93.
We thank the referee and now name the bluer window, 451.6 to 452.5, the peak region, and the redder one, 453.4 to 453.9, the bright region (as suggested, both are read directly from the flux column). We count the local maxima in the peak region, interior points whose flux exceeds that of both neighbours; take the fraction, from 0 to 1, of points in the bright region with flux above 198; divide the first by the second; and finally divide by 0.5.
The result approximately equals 5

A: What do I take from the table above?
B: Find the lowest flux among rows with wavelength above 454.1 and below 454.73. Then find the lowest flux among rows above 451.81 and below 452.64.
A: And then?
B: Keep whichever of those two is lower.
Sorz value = 179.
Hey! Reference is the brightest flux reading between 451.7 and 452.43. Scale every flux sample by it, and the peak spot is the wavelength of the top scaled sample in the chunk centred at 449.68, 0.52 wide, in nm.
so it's 449.783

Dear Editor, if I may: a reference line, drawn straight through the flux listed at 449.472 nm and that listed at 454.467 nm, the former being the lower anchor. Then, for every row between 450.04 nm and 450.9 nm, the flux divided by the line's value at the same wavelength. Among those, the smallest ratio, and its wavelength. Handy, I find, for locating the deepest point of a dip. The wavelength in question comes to 450.093 nm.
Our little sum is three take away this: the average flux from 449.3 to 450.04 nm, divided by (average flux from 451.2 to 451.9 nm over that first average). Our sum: -190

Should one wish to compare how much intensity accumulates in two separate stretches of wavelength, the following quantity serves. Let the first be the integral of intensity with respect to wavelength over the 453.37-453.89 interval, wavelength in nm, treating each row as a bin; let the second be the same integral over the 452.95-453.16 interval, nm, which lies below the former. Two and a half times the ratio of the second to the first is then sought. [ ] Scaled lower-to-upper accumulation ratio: 1.0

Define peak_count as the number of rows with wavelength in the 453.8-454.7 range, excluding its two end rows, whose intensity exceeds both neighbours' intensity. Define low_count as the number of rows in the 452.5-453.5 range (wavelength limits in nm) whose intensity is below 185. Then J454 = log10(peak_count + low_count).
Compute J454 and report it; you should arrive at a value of 1.00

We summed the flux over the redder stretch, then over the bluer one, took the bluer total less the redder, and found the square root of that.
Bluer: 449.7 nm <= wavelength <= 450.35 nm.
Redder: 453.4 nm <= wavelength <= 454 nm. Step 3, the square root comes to 12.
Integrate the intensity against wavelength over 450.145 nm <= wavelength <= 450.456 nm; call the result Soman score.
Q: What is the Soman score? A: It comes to 67.0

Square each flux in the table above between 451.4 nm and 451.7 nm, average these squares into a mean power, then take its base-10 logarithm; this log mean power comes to 4.62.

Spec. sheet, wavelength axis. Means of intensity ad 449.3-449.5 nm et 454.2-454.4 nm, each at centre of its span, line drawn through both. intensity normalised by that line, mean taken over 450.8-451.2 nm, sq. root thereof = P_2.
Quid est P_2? 1.09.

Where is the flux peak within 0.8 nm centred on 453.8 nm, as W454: 453.735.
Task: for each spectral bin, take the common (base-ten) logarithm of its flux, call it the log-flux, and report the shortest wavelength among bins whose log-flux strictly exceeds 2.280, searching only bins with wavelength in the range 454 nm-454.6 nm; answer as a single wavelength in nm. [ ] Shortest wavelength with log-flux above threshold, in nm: 454.153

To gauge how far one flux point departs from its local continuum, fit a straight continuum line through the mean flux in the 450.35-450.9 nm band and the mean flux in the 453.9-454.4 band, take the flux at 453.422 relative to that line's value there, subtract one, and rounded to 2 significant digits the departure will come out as -0.20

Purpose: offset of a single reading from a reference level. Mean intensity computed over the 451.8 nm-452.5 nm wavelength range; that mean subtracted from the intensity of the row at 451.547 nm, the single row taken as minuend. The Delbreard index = -16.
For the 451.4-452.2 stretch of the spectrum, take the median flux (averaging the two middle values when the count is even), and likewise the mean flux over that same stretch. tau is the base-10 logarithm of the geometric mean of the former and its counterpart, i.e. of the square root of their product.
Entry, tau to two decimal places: 2.32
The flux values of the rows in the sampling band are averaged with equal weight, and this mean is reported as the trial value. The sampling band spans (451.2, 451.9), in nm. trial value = 198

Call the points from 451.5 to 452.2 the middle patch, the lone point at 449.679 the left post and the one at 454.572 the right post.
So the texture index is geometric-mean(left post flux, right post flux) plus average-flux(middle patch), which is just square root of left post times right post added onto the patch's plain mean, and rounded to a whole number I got 388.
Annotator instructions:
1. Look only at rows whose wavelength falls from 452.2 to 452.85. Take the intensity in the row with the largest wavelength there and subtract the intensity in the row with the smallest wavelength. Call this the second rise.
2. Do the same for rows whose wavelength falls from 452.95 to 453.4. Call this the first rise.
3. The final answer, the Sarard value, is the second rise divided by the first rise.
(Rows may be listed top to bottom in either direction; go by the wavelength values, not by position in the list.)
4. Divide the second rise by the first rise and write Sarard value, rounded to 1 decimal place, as 3.7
